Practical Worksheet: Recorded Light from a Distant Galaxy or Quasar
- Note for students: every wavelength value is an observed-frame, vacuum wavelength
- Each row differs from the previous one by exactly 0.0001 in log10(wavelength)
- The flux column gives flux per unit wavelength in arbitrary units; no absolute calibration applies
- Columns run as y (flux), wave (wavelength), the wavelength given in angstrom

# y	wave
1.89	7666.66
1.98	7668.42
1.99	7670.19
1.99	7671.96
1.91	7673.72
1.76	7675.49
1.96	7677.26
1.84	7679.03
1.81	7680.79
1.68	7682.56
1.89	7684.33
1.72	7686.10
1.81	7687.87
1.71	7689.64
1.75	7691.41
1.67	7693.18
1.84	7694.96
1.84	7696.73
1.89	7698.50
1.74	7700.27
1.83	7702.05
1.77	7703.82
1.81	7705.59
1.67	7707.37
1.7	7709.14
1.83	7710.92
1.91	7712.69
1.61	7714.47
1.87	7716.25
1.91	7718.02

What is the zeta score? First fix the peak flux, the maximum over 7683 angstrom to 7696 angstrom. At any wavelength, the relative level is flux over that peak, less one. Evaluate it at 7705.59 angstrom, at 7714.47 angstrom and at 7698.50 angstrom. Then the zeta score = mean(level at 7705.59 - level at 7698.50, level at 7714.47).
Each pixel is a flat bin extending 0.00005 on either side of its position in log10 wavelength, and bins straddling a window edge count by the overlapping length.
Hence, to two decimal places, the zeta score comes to -0.10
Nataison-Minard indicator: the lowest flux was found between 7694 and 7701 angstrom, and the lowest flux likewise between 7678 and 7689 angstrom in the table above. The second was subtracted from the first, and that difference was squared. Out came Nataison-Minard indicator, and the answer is 0.0036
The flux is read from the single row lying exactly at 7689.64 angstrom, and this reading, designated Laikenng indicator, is 1.71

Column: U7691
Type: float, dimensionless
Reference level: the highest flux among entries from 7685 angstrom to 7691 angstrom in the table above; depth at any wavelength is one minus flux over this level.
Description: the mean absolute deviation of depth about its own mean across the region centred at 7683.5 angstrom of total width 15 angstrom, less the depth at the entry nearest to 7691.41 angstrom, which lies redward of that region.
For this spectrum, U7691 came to 0.01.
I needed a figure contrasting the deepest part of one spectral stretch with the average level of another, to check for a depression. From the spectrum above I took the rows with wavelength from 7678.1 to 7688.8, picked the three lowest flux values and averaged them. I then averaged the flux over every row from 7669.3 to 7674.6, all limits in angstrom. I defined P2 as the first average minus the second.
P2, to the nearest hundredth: -0.23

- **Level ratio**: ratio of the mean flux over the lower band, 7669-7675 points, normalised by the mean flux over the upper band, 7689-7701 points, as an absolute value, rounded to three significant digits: 1.10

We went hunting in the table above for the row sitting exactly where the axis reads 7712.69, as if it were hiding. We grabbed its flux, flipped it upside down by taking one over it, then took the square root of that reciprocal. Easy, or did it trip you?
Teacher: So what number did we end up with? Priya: 0.72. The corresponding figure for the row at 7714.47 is 0.79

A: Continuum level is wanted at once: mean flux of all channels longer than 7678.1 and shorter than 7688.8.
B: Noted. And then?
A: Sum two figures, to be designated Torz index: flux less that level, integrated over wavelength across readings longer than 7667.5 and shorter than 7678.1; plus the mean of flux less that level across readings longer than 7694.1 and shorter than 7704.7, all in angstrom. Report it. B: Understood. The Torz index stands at 1.5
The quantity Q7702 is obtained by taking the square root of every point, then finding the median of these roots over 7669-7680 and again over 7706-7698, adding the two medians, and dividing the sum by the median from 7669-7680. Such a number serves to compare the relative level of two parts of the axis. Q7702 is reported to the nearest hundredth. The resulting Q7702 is 1.97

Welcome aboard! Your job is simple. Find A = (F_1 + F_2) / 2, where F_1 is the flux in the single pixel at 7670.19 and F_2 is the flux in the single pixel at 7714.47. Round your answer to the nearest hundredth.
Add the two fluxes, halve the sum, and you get 1.80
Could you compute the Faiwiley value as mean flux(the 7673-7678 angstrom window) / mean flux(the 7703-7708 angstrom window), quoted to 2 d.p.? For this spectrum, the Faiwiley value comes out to 1.07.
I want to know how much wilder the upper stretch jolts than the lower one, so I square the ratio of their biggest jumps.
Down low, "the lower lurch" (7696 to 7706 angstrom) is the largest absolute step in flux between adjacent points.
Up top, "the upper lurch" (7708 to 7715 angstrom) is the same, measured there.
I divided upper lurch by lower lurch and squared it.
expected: 4.0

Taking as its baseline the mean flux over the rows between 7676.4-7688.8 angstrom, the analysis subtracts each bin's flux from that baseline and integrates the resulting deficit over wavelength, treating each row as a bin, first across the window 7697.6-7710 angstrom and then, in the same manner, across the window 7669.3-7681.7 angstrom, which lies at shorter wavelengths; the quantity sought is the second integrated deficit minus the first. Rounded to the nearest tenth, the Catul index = -1.5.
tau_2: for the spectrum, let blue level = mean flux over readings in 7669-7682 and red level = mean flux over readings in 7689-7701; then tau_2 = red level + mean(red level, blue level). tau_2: 3.61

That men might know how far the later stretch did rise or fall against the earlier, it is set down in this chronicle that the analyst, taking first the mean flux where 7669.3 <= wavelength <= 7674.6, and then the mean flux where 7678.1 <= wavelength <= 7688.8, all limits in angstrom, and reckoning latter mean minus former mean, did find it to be -0.17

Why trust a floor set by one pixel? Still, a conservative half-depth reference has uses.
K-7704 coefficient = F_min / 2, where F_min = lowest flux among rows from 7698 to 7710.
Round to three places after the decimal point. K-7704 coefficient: 0.835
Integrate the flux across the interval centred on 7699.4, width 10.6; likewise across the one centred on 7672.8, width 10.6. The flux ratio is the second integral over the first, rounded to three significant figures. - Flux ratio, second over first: 1.06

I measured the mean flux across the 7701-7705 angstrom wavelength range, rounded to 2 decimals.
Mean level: 1.80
